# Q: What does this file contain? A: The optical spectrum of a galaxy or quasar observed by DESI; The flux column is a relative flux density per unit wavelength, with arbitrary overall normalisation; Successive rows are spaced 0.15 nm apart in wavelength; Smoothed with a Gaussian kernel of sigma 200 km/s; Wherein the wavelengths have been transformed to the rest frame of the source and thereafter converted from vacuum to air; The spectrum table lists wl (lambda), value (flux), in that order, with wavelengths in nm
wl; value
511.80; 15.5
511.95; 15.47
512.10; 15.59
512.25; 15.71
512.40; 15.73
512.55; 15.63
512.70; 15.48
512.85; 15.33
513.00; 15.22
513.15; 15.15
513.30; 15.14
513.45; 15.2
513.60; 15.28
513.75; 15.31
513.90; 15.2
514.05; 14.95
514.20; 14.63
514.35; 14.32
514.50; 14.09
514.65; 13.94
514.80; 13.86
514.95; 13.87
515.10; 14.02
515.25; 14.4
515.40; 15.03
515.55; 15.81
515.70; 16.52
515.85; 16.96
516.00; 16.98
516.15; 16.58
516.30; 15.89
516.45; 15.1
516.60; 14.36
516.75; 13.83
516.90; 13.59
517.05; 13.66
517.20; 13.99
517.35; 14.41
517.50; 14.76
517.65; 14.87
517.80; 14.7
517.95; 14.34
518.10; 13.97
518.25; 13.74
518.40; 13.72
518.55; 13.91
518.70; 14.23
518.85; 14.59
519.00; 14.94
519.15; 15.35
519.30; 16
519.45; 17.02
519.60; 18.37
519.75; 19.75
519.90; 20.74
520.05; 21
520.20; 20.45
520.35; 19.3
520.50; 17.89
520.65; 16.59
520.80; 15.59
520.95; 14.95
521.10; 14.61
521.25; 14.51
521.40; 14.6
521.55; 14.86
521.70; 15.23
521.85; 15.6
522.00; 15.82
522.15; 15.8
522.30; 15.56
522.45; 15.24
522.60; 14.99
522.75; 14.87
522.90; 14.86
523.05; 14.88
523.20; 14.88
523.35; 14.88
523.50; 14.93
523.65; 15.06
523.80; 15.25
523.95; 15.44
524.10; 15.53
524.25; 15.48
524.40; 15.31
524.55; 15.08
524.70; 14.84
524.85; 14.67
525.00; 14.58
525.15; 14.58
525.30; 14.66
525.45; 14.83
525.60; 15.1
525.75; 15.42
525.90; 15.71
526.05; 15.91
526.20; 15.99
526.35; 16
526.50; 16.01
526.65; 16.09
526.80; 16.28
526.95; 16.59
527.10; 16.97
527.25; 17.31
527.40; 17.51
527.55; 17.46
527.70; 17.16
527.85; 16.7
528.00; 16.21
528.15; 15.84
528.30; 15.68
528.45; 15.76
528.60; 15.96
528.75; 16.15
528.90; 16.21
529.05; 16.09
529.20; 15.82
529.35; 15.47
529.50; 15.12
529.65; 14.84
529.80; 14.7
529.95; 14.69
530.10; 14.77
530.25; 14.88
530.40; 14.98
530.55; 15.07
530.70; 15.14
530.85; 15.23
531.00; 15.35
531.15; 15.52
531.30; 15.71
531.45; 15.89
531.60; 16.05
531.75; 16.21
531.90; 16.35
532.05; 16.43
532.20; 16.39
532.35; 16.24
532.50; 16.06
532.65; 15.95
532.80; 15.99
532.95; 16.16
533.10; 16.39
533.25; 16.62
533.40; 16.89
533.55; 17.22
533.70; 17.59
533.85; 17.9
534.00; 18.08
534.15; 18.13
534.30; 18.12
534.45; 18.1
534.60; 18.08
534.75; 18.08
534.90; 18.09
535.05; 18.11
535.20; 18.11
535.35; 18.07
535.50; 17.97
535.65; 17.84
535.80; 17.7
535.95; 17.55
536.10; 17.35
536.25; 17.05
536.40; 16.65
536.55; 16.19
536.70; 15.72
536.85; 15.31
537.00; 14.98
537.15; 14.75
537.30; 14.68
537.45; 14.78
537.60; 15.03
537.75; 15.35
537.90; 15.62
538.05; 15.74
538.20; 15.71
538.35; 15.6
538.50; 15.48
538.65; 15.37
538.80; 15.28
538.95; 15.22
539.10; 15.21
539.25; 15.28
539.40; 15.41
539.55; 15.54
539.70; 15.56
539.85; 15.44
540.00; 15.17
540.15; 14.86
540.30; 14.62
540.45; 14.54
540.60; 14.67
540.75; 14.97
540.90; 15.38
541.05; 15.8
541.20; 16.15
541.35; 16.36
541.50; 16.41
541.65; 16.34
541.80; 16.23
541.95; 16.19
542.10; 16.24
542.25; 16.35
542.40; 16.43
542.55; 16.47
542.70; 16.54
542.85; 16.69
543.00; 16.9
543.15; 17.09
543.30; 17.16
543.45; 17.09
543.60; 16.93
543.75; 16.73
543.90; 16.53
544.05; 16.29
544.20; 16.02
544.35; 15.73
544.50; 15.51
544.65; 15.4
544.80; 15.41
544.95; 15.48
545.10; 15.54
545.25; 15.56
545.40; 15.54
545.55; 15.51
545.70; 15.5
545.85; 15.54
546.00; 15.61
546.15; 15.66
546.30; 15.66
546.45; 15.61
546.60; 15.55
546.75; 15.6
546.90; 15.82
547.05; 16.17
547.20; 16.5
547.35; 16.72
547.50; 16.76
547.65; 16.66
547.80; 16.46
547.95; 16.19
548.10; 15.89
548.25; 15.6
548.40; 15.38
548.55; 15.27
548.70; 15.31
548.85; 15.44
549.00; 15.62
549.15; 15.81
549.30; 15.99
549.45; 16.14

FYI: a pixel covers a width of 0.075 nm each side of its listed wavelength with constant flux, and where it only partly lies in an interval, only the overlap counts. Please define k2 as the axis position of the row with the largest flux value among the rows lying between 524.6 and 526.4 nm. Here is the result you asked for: 526.35 nm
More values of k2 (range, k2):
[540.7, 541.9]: 541.50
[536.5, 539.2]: 536.55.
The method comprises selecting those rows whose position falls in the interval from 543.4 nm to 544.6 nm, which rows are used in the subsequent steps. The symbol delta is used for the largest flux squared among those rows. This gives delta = 292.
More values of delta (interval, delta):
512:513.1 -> 247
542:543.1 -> 286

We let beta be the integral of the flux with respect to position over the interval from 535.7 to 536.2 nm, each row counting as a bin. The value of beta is 8.8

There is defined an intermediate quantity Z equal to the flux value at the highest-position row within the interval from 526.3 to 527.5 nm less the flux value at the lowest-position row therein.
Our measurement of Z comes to 1.5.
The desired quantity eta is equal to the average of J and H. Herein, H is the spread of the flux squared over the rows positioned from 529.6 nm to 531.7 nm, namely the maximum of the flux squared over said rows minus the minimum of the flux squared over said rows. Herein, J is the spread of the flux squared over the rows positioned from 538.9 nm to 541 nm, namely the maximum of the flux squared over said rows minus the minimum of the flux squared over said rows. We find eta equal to 36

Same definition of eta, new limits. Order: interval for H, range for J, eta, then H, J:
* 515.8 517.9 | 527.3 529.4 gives 85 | 104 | 67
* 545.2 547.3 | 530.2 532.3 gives 40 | 32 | 49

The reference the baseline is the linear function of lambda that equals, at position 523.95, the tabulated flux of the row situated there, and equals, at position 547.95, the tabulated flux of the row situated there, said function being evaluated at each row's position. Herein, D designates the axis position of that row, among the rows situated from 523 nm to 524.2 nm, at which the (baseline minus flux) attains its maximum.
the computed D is 523.35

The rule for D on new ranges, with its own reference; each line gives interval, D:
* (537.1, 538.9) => 537.30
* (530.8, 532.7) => 530.85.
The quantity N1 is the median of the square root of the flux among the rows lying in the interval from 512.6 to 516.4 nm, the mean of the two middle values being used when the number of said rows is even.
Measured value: 3.90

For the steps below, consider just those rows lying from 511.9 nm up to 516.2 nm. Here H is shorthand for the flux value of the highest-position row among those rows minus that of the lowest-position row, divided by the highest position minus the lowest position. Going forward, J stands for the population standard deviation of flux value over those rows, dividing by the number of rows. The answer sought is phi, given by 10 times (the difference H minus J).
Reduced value -6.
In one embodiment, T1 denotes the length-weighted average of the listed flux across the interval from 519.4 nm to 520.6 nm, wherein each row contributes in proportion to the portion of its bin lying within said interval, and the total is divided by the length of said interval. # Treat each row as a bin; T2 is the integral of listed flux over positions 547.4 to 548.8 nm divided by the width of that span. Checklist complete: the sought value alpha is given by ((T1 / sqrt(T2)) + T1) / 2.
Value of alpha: 12.07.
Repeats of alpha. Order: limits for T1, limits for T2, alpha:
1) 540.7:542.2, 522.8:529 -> 10.04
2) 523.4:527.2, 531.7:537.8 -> 9.62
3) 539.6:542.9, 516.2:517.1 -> 9.96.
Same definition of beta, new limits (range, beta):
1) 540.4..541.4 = 15.4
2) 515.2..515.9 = 11.0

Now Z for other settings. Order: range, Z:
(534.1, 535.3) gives 0.0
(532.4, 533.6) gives 1.2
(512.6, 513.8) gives -0.2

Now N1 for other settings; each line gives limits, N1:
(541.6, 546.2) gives 4.03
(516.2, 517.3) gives 3.74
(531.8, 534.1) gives 4.05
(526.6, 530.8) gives 3.99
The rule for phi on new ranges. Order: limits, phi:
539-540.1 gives -2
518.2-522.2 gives -17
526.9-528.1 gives -8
